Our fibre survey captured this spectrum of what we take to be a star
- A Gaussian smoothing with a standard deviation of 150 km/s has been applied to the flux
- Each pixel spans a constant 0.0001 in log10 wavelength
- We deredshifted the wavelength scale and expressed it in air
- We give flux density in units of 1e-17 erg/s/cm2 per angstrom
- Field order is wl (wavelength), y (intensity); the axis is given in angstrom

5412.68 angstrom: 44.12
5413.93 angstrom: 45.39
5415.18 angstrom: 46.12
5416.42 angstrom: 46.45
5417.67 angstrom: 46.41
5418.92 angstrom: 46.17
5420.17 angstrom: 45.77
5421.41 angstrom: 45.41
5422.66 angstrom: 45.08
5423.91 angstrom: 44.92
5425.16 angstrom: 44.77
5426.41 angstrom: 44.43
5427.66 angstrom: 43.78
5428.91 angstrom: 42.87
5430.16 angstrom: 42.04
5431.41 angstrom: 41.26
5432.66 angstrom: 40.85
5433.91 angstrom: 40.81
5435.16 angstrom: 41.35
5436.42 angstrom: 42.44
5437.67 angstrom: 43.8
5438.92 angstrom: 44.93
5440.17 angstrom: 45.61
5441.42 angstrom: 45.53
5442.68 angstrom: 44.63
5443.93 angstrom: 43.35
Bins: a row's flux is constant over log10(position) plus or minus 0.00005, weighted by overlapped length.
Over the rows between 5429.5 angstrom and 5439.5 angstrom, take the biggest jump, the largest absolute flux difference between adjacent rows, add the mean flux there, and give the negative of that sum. -43.5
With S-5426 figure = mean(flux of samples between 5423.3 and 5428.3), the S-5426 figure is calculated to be 44.5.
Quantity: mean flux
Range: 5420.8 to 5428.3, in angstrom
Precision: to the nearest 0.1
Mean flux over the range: 44.7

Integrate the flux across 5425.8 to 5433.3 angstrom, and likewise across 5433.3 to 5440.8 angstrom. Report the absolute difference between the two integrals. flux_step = 5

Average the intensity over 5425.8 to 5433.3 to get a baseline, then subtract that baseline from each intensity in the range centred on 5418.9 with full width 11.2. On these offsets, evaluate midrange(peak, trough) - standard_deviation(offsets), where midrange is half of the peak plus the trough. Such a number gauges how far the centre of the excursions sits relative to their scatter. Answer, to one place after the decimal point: 2.6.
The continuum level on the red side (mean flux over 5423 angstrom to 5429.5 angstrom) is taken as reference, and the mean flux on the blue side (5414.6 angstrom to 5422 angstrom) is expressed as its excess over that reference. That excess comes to 1.9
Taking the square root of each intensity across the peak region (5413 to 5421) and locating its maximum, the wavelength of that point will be 5416.42 angstrom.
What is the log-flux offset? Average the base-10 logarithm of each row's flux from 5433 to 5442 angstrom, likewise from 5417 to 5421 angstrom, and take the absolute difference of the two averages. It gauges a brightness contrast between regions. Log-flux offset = 0.026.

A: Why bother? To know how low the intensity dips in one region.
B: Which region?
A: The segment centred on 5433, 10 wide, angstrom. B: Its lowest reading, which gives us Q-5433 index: 40.81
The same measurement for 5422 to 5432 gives 41.26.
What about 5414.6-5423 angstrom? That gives 45.08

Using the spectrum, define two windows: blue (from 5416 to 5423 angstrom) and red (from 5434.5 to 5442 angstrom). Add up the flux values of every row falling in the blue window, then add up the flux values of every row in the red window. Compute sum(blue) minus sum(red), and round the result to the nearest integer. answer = 12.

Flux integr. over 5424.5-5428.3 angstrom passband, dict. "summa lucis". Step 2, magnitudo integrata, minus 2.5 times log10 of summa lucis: -5.6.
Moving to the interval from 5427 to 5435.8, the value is -6.4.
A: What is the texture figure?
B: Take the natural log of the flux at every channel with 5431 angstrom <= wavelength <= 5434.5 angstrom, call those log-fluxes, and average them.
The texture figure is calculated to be 3.71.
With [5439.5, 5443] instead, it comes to 3.81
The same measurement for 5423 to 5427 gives 3.80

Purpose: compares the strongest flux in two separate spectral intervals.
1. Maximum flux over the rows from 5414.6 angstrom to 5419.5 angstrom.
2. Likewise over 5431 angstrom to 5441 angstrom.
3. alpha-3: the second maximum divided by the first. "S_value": 0.98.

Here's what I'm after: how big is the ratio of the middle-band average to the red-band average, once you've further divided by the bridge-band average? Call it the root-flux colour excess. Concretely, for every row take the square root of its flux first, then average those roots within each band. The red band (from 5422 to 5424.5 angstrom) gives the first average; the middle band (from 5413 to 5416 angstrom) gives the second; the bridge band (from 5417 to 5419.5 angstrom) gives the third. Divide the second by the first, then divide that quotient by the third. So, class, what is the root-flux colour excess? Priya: 0.148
